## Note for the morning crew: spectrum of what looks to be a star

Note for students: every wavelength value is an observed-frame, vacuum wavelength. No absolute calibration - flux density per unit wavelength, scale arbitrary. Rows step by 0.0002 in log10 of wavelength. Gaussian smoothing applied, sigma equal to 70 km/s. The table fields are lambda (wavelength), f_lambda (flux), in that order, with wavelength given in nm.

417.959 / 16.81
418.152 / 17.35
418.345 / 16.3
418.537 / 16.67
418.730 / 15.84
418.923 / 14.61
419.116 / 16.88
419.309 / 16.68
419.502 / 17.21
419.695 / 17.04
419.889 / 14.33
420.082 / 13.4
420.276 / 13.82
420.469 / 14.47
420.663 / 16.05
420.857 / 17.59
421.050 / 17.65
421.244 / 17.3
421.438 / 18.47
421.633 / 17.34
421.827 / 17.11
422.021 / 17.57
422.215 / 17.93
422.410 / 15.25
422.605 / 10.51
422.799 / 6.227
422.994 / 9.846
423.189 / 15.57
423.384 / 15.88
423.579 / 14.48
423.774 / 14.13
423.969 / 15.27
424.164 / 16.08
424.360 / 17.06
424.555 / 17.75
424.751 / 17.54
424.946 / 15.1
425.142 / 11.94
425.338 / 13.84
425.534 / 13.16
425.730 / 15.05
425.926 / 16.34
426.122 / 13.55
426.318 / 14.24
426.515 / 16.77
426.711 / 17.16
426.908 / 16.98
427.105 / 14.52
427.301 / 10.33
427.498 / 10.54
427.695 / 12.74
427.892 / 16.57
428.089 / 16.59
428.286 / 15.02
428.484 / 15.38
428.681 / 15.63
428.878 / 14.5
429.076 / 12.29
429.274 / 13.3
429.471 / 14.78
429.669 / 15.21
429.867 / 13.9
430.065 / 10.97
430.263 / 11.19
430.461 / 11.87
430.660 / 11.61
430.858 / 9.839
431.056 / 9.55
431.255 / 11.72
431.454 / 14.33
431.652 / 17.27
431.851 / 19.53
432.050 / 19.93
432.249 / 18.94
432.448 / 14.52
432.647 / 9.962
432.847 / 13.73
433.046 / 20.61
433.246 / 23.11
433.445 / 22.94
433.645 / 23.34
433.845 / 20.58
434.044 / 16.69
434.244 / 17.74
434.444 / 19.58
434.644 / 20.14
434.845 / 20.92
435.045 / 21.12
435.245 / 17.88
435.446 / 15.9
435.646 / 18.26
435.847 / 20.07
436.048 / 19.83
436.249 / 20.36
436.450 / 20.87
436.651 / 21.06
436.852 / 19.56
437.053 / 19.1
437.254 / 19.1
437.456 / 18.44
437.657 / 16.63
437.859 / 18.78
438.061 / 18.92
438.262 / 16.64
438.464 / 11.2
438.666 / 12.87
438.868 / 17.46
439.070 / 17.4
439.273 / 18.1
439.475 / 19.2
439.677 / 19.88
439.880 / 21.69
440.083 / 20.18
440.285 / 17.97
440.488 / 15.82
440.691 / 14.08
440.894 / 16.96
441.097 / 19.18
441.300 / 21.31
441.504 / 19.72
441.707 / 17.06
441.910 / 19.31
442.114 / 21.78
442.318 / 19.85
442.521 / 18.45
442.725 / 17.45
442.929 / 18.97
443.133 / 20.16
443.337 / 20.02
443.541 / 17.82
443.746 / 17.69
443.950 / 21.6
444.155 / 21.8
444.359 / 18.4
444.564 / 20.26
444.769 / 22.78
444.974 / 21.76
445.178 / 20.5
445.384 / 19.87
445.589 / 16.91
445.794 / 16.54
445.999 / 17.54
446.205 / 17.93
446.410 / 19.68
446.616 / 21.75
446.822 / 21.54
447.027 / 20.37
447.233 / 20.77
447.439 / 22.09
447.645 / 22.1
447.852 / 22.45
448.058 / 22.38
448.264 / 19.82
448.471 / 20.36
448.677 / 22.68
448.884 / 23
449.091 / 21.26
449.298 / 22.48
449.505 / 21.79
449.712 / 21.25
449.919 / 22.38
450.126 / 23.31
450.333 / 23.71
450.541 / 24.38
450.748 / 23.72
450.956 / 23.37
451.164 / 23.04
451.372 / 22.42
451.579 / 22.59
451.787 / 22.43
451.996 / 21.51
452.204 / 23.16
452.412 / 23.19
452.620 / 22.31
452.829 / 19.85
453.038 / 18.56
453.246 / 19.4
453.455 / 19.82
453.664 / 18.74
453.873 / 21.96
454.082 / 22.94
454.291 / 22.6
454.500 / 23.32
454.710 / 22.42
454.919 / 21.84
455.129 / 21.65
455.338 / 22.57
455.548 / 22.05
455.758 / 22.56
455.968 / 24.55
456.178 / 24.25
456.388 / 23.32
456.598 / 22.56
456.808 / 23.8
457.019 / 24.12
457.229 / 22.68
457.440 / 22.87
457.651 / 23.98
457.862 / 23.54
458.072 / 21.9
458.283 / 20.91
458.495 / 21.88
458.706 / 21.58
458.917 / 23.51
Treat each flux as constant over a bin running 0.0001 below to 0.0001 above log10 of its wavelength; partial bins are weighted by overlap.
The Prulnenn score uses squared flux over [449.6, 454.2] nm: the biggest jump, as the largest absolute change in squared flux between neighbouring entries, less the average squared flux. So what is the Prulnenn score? -356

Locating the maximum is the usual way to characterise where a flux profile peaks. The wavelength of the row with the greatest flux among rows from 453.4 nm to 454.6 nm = 454.500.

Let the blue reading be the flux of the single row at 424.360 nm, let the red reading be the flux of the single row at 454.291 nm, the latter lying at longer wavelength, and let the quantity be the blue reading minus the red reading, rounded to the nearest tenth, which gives -5.5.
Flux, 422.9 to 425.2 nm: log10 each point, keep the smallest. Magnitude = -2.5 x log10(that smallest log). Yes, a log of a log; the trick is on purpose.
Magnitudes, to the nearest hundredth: 0.01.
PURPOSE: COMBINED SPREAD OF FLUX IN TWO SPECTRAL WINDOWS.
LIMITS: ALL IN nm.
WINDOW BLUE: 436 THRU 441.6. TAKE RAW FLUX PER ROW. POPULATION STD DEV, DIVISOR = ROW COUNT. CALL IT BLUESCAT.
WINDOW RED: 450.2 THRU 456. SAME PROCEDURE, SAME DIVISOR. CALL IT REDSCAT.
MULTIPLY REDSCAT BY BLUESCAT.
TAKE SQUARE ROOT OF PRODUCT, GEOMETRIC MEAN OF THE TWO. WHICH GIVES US 1.9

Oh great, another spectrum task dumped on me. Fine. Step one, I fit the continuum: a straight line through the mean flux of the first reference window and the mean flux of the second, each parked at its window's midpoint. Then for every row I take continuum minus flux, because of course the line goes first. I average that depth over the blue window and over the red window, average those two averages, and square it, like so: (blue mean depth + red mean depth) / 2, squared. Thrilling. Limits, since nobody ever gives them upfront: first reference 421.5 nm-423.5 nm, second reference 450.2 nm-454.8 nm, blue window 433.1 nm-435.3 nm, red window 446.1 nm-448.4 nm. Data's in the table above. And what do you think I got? 2.7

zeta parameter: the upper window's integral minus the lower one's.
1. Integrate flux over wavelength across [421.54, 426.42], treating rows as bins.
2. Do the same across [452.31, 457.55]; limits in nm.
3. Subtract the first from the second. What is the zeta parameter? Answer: 44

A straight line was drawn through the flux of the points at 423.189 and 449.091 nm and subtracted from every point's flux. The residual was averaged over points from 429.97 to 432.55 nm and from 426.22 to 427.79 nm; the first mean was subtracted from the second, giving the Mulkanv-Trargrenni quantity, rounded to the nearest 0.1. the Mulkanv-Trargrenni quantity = 1.1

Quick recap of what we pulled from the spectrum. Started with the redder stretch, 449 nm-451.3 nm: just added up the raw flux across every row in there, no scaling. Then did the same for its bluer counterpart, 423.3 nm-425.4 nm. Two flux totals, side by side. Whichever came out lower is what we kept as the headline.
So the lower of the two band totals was 169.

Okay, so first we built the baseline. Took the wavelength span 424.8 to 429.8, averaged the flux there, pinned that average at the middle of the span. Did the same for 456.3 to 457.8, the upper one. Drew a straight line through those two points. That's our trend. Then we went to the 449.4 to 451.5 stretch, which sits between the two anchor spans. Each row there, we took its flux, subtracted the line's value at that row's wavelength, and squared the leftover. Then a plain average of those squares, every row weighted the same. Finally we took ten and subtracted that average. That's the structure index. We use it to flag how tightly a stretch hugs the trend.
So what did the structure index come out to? 6.8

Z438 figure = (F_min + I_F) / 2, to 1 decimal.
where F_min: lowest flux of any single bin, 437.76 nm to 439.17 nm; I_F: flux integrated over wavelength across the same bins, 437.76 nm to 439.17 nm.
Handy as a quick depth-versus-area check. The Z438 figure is 17.0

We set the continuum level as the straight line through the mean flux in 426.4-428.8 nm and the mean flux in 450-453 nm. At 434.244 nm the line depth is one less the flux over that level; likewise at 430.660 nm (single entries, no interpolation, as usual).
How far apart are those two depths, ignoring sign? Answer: 0.31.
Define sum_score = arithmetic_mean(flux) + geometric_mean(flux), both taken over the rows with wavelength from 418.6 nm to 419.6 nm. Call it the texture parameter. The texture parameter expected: 32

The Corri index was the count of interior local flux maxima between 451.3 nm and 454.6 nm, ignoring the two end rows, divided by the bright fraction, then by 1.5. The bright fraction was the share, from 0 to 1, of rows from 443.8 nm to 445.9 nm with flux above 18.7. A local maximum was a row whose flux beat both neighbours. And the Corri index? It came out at 3.8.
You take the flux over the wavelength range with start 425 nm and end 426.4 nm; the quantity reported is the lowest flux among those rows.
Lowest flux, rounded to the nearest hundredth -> 11.94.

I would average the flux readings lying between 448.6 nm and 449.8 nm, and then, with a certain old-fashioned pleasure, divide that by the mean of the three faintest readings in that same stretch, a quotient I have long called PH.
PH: 1.03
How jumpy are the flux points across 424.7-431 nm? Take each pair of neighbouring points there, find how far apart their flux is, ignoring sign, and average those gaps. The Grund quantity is 1.5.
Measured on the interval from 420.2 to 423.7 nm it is 1.8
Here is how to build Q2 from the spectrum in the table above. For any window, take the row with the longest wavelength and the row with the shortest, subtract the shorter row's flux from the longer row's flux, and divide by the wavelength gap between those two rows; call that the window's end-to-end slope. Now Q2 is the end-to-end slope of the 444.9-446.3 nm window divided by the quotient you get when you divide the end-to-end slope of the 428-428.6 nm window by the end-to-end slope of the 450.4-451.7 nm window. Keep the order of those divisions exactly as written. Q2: -1.8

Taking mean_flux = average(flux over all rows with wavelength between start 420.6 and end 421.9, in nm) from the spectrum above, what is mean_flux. 17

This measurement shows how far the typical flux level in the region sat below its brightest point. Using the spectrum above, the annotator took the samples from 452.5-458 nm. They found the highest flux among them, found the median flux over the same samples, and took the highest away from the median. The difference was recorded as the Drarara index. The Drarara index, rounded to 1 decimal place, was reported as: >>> -2.0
